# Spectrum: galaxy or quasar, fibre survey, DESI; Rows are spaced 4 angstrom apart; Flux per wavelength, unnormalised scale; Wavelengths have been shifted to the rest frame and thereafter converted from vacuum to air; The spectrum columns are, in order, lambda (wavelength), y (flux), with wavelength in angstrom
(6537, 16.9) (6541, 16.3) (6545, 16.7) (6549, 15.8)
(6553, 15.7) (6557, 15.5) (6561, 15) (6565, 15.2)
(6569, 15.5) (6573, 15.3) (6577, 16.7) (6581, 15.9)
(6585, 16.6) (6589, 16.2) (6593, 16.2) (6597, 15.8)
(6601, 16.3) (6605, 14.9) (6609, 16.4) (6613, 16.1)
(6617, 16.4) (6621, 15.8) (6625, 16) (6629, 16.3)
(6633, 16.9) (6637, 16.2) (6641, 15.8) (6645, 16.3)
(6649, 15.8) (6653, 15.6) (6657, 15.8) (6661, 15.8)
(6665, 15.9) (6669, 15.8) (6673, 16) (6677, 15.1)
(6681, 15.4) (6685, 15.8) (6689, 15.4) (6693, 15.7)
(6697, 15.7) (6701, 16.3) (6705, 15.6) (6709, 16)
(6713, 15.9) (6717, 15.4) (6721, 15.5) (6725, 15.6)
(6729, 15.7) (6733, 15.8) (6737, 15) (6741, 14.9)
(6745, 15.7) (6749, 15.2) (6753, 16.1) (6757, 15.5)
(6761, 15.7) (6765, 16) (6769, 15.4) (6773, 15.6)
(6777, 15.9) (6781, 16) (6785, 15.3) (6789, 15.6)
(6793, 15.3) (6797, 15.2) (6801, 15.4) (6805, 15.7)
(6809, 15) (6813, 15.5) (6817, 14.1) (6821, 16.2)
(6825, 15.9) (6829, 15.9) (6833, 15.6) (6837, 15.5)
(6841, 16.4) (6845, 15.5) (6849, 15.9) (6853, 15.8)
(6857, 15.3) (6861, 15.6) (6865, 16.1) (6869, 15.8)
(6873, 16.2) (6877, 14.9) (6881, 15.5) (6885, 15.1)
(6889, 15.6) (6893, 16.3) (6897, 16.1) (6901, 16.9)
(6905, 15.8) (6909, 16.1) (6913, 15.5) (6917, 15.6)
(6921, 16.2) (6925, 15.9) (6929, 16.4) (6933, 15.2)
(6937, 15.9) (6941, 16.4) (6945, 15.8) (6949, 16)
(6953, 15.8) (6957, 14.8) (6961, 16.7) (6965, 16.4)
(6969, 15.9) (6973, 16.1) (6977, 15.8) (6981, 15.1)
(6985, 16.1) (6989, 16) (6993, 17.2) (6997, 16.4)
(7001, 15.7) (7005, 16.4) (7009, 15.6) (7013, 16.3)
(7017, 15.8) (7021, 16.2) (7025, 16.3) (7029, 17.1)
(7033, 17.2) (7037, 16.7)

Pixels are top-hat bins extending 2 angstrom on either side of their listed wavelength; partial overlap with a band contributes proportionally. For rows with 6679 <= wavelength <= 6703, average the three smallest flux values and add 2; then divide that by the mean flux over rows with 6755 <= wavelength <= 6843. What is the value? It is 1.12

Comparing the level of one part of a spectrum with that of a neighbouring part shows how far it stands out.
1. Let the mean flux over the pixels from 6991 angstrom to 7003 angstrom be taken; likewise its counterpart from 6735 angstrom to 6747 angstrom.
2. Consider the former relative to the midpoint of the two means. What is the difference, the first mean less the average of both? 0.62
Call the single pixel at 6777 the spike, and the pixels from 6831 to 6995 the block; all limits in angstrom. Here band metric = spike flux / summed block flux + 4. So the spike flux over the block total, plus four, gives 4.024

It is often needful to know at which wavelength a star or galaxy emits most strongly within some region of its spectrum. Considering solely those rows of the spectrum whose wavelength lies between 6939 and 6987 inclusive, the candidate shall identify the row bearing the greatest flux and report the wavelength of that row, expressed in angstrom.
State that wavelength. 6961 angstrom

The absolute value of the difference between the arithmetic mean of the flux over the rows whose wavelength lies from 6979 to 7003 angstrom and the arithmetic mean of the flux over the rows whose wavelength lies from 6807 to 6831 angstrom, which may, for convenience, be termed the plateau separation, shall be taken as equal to 0.65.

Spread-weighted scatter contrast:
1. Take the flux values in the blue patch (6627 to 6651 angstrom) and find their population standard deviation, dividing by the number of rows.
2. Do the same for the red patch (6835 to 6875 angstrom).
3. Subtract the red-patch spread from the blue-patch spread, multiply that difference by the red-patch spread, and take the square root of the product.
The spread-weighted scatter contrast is 0.12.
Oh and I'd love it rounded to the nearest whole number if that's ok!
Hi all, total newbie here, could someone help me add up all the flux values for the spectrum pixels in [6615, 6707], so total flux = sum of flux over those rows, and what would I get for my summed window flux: 365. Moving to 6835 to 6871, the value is 142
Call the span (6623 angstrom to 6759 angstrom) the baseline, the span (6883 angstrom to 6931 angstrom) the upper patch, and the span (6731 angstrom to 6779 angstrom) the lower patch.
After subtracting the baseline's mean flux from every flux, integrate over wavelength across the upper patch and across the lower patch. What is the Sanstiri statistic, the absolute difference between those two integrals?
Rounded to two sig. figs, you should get 19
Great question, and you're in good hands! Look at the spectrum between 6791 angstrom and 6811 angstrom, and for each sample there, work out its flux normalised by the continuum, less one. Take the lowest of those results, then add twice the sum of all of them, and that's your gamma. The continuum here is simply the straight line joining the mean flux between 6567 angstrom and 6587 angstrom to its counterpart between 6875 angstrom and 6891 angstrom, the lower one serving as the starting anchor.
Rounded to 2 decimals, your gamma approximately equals -0.13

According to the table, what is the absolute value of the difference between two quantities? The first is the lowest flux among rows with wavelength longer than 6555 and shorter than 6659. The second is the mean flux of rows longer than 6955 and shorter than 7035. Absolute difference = 1.3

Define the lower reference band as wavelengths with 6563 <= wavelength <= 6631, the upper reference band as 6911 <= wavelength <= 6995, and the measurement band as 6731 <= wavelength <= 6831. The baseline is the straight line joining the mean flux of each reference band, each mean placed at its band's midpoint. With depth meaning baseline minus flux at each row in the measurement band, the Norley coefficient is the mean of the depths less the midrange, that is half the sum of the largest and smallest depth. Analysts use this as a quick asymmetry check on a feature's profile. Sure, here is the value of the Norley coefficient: -0.362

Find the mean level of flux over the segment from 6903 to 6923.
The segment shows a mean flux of 15.8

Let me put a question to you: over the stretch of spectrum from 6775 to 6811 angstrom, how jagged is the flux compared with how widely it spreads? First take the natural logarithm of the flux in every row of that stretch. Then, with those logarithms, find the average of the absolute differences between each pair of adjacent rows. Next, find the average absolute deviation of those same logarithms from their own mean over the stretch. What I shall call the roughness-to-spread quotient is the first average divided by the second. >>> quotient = 1.2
